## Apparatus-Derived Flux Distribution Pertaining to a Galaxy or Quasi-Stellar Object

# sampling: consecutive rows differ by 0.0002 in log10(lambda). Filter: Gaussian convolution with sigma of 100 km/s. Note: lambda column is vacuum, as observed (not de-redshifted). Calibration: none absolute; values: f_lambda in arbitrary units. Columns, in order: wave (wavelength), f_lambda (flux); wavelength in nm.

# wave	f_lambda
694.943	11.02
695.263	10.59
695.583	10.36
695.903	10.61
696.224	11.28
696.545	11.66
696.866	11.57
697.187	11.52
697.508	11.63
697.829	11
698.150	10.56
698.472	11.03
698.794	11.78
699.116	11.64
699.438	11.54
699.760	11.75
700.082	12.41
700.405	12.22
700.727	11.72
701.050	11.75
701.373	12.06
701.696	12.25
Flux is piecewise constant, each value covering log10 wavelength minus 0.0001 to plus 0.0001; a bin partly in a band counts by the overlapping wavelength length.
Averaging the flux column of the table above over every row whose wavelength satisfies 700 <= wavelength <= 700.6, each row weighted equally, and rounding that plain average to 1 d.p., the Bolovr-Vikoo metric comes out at 12.3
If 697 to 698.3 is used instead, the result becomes 11.2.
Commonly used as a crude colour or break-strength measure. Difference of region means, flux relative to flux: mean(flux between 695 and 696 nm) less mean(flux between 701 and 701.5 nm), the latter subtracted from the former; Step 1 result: -1.4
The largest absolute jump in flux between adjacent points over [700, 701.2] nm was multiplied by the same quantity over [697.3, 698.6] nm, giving 0.315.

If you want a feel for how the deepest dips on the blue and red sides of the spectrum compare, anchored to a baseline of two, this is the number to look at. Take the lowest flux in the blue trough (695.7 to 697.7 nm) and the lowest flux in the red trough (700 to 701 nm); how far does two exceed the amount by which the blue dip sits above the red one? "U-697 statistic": 3.1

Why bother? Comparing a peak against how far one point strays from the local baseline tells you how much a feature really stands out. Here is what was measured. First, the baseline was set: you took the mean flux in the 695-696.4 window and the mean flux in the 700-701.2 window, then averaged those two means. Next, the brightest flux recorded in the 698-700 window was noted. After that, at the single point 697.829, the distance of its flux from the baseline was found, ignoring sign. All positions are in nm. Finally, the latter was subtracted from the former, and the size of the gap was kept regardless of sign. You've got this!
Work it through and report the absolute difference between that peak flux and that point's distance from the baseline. 11.4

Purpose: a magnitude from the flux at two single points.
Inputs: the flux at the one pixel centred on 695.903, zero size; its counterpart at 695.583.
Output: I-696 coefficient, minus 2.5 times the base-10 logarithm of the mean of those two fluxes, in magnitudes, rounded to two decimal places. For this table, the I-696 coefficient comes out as -2.55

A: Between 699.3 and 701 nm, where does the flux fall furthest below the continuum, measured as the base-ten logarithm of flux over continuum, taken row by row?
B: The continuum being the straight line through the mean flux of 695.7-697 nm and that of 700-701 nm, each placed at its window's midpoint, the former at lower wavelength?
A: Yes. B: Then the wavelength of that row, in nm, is 700.727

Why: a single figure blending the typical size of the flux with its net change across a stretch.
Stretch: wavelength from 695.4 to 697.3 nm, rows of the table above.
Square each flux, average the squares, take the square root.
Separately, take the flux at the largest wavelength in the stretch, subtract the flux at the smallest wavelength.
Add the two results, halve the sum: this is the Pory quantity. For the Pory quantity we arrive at 6.17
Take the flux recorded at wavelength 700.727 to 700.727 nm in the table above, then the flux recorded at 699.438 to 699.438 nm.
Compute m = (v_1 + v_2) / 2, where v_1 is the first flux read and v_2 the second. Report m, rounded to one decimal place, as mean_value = 11.6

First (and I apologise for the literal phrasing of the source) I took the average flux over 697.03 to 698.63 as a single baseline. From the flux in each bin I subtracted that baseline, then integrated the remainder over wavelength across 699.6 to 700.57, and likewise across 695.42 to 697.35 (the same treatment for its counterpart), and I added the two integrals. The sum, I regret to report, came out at 1.0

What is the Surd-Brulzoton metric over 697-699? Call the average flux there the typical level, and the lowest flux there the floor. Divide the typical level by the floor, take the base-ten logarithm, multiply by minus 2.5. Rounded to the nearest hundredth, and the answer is -0.07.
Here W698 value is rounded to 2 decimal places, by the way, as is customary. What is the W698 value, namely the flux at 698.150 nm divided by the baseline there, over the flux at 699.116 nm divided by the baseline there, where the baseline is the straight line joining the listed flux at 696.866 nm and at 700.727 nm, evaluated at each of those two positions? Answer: 0.91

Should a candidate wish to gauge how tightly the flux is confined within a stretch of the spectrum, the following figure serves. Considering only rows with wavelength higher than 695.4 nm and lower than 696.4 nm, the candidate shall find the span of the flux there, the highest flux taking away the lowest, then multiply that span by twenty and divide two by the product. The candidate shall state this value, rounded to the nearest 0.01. 0.11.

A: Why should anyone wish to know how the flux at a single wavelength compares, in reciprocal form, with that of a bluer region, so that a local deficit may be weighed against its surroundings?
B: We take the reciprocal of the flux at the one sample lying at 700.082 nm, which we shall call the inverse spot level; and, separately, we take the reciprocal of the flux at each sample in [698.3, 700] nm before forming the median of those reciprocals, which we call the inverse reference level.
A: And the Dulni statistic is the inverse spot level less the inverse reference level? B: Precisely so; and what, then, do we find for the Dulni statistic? -0.005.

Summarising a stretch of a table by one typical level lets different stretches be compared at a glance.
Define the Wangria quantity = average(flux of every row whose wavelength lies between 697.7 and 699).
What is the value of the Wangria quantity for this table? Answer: 11.1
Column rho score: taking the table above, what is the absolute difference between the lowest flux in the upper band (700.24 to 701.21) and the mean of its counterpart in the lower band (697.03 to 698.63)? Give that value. 0.57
